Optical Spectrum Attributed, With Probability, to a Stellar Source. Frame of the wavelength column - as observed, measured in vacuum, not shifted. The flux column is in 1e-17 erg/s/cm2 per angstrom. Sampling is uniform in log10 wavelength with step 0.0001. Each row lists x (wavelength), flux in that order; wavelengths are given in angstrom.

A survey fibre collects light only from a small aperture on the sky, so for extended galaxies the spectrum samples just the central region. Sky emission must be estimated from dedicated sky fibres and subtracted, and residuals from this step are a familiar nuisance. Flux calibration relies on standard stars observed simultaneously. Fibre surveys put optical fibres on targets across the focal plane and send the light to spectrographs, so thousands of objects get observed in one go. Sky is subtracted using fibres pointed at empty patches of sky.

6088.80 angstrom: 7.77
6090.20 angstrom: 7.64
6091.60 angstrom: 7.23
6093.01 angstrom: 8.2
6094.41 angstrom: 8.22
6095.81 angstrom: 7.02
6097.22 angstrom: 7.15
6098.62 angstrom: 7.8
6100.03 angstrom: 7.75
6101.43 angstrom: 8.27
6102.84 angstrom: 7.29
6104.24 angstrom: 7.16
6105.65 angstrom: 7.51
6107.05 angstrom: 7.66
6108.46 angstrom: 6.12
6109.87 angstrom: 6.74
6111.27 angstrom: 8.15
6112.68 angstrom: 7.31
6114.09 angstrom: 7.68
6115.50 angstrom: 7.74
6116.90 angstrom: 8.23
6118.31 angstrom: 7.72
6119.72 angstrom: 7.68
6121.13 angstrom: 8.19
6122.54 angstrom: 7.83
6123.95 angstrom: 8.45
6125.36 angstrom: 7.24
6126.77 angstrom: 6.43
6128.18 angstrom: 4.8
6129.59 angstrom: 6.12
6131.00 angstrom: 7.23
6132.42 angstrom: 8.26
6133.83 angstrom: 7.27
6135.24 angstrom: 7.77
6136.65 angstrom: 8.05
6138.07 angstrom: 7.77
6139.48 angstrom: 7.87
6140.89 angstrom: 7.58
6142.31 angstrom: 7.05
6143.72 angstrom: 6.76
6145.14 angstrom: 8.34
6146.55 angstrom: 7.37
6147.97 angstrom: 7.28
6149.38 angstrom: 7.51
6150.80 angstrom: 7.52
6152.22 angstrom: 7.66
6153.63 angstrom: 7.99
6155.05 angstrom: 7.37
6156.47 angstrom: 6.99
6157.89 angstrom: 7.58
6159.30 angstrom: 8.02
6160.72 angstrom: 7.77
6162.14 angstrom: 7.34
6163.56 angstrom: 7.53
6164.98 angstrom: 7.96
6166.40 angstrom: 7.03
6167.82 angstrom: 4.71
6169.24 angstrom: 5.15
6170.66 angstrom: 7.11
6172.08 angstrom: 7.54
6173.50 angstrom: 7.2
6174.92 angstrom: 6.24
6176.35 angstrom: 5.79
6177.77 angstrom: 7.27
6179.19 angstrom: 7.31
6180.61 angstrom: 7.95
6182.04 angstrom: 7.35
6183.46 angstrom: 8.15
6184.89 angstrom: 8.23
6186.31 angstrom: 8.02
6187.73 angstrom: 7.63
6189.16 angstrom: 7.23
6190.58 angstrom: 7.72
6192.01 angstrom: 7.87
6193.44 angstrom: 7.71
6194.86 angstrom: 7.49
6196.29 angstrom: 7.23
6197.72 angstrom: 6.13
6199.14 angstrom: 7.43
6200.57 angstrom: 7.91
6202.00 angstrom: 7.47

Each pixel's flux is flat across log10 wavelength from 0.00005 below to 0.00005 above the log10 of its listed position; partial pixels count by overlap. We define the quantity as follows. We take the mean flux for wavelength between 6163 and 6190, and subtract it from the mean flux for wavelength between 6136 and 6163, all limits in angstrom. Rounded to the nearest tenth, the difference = 0.4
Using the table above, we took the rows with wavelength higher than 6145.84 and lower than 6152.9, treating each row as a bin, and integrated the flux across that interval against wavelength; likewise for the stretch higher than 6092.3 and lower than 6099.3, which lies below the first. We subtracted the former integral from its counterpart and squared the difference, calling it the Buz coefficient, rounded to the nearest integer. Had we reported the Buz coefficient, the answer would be 1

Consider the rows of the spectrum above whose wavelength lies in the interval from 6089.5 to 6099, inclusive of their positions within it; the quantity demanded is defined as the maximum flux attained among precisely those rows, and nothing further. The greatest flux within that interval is 8.22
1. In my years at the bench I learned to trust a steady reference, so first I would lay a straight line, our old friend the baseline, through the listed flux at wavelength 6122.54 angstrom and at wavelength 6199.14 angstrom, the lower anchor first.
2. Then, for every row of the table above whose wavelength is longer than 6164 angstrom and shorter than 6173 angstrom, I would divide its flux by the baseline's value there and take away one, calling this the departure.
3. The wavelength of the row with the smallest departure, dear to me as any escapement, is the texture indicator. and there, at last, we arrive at 6167.82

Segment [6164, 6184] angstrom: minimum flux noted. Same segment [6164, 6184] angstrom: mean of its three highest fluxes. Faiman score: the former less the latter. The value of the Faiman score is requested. -3.3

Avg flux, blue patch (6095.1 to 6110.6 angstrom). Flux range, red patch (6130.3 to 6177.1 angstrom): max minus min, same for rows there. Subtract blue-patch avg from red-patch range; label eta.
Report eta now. -3.7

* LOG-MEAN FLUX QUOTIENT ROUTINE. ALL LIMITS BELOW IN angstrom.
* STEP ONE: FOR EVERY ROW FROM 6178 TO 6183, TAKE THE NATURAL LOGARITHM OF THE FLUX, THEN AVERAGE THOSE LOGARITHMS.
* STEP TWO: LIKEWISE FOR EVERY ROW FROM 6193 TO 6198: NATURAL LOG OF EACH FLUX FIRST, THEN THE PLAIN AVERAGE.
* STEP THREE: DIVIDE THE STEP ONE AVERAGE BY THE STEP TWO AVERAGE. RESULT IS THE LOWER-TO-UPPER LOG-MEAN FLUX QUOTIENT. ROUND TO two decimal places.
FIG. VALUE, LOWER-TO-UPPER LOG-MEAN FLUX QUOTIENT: 1.03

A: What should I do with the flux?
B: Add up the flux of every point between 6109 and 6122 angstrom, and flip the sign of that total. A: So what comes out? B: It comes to -69.4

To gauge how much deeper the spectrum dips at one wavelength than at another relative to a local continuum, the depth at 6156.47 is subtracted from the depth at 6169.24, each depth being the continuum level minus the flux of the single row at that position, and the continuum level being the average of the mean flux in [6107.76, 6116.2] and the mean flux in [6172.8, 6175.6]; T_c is 1.84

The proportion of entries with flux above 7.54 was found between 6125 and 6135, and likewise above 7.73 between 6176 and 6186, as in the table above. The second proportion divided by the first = 3.0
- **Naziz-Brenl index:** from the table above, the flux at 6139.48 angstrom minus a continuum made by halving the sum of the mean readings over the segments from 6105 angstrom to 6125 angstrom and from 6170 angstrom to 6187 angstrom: 0.4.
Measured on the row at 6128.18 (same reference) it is -2.7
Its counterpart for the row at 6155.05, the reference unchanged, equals -0.1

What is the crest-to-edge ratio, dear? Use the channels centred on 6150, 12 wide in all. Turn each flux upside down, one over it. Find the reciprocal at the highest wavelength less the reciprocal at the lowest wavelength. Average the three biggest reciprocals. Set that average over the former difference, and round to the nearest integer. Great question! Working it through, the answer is 9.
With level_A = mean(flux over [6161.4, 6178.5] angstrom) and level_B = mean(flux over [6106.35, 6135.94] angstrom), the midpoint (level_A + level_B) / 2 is 7.05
